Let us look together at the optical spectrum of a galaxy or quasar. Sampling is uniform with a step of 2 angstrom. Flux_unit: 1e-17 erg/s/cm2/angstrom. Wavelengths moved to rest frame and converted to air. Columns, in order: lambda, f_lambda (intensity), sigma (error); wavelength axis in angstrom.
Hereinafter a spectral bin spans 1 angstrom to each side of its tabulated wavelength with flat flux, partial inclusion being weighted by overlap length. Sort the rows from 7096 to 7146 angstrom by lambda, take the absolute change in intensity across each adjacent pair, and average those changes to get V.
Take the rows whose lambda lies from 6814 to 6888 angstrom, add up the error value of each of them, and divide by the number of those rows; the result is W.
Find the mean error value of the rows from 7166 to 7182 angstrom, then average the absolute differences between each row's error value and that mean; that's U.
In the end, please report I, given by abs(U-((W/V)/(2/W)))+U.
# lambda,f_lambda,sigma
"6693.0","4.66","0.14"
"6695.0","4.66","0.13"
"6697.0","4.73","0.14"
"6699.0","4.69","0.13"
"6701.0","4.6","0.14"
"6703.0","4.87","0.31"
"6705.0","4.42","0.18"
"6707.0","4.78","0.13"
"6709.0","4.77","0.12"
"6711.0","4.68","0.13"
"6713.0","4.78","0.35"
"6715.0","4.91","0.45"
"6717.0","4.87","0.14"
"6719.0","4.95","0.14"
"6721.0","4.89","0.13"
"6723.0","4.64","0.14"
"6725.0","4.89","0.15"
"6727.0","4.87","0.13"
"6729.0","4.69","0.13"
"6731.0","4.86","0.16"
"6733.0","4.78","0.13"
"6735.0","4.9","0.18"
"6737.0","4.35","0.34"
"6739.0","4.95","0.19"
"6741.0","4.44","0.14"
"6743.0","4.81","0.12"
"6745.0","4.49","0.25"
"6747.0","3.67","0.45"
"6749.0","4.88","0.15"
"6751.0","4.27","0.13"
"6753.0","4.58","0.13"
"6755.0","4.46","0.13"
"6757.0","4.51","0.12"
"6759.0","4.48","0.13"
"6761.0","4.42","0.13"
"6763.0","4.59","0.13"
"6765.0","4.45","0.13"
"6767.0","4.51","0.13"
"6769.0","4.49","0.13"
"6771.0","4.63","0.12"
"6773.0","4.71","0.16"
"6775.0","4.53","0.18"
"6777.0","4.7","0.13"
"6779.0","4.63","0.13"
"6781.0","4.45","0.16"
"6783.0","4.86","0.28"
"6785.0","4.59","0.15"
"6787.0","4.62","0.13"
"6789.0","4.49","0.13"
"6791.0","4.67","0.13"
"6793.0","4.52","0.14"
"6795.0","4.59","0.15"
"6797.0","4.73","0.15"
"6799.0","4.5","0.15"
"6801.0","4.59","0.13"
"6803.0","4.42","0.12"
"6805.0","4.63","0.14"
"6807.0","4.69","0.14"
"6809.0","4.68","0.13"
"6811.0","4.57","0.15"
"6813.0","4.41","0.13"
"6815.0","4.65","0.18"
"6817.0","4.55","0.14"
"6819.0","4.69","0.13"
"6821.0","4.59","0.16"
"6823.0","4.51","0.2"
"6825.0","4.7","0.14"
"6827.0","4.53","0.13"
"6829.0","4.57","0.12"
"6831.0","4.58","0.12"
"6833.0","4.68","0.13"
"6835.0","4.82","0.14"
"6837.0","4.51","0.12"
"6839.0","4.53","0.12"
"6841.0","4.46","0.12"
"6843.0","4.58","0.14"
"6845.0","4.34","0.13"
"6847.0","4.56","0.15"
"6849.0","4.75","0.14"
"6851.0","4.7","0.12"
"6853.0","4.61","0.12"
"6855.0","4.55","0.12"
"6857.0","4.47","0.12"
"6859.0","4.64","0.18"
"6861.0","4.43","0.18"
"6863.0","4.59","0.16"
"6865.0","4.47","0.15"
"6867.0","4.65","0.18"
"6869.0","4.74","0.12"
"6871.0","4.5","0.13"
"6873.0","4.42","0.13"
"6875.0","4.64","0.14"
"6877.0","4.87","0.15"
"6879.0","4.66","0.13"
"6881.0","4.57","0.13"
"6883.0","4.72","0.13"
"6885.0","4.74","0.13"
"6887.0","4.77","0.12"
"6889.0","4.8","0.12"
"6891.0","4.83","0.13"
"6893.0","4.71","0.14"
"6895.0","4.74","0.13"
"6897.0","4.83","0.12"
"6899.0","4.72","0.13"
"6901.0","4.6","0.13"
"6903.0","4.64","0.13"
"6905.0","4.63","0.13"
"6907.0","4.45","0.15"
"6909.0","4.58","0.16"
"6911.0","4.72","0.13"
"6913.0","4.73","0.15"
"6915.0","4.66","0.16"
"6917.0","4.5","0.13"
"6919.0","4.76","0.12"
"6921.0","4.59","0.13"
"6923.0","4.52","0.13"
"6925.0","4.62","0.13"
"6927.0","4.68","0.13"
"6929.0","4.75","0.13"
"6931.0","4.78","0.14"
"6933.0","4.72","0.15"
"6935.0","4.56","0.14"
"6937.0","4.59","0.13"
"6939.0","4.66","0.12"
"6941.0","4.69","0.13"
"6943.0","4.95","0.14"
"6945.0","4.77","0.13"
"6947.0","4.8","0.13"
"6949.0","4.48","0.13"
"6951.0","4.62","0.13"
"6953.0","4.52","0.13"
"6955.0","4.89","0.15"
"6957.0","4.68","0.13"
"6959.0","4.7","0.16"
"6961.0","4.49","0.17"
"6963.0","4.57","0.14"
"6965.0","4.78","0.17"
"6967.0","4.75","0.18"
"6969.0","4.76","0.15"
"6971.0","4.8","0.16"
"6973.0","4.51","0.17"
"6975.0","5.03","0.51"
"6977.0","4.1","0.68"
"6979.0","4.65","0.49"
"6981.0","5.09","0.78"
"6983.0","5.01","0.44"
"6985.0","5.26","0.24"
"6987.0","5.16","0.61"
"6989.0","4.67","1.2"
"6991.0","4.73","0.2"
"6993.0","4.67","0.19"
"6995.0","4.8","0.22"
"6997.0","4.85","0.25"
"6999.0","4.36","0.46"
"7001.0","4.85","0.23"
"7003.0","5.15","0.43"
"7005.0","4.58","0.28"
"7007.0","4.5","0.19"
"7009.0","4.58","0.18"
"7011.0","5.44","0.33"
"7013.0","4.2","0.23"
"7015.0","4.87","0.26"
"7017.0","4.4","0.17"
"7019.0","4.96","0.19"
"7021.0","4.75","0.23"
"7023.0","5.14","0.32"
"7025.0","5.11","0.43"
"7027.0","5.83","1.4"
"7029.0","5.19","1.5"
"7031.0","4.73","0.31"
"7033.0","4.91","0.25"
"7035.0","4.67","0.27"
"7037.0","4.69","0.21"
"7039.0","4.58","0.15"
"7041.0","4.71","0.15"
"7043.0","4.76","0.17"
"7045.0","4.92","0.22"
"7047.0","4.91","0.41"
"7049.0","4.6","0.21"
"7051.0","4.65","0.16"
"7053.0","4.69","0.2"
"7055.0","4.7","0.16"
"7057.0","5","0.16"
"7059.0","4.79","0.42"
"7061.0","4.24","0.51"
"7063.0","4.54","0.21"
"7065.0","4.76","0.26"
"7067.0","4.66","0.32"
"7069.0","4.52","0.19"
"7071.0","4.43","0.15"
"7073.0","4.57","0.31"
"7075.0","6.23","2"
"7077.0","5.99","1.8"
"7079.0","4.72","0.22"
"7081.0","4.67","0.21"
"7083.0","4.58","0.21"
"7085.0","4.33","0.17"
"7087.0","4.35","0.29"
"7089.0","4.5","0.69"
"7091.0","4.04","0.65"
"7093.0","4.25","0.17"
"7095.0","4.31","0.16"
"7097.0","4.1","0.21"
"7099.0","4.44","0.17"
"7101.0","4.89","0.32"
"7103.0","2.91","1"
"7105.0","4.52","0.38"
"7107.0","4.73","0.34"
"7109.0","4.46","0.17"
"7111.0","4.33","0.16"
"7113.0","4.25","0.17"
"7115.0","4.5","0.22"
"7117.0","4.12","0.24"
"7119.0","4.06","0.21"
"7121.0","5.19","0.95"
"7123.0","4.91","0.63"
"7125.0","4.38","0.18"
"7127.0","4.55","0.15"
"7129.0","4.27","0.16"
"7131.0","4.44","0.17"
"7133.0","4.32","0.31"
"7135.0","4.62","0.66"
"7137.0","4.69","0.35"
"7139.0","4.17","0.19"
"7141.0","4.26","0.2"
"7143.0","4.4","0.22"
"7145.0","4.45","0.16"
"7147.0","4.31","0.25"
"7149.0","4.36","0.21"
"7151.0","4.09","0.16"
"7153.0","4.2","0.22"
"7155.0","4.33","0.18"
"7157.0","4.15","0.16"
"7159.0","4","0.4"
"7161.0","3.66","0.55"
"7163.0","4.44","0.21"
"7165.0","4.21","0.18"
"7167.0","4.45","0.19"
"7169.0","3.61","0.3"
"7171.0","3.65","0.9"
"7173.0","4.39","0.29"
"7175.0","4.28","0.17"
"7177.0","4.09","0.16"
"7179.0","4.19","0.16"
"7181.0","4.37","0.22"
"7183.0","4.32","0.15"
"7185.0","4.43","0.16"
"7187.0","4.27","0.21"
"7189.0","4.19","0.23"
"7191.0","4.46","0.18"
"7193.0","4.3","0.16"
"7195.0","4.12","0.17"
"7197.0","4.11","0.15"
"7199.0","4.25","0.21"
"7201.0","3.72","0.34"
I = 0.28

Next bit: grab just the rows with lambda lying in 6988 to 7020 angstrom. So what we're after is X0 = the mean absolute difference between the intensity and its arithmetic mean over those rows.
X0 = 0.231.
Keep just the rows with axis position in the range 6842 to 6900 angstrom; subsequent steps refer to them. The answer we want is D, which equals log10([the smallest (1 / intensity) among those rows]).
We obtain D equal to -0.688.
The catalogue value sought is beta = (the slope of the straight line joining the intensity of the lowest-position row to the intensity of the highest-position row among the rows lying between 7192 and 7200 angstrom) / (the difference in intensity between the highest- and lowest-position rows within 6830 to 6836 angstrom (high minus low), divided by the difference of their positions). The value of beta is -0.14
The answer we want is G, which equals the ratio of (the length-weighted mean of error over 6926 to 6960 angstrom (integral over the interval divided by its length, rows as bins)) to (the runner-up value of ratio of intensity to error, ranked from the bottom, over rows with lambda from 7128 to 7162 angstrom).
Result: 0.019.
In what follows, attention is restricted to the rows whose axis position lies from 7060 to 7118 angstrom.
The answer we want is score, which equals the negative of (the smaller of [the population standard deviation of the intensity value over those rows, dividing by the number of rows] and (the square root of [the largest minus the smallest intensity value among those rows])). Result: -0.56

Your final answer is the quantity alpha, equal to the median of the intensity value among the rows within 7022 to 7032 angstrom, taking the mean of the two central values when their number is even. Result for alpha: 5.14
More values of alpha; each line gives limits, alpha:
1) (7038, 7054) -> 4.70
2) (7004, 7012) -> 4.58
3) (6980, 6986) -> 5.09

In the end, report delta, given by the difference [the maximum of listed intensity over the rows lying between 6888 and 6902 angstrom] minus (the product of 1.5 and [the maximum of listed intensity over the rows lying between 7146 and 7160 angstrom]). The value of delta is -1.7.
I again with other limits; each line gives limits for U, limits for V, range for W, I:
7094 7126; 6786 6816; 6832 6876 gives 0.33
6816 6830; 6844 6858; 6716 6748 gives 0.14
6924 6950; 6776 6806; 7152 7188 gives 0.21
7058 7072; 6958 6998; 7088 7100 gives 0.24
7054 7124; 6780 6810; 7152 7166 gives 0.32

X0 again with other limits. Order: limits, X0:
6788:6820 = 0.080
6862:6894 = 0.105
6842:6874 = 0.095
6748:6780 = 0.107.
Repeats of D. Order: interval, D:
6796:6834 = -0.675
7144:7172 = -0.648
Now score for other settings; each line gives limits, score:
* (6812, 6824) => -0.09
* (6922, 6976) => -0.14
